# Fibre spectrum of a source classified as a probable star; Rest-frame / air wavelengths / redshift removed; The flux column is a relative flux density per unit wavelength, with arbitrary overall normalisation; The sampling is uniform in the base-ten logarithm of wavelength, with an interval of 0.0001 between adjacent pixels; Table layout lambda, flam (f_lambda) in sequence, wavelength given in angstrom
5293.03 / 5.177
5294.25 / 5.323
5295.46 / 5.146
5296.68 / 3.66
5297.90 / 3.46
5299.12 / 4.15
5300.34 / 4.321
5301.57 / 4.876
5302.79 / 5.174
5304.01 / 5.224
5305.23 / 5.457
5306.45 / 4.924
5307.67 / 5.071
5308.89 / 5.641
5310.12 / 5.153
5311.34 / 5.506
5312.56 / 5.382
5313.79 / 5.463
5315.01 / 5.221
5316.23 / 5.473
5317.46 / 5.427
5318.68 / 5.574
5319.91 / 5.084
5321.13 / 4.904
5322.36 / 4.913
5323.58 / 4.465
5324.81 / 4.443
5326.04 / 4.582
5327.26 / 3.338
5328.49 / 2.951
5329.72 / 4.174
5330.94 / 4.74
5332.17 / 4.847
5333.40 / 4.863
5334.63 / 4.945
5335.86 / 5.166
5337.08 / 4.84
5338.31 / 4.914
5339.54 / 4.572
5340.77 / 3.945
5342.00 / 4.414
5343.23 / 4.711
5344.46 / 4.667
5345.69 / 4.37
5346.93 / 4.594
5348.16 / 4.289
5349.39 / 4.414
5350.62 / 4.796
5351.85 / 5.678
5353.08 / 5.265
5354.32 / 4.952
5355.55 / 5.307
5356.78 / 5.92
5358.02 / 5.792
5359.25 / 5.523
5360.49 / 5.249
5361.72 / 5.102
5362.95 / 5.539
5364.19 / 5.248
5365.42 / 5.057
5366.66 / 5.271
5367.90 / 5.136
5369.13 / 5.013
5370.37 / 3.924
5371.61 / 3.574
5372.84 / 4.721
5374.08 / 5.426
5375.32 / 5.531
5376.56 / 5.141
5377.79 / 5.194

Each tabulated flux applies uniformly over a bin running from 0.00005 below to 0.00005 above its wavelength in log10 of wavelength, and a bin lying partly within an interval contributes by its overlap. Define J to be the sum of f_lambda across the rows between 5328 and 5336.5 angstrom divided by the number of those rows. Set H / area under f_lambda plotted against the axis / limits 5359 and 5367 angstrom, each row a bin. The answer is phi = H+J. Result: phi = 46.7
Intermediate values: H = 42.2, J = 4.5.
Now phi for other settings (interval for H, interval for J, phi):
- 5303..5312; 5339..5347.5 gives 52.0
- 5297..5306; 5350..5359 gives 47.1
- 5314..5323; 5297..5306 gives 51.8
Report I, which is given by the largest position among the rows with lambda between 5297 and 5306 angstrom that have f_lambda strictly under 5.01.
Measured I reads 5301.57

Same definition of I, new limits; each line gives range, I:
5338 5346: 5345.69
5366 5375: 5372.84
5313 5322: 5321.13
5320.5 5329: 5328.49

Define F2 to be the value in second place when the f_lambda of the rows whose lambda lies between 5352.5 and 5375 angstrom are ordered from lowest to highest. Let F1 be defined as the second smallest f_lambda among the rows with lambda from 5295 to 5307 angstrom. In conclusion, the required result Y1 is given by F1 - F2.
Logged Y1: -0.26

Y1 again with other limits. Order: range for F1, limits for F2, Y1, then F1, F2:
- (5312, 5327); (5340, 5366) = 0.18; 4.465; 4.289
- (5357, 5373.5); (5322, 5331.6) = 0.59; 3.924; 3.338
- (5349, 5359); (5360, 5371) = -0.22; 4.796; 5.013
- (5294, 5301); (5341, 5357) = -0.71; 3.66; 4.37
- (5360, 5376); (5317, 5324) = -0.98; 3.924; 4.904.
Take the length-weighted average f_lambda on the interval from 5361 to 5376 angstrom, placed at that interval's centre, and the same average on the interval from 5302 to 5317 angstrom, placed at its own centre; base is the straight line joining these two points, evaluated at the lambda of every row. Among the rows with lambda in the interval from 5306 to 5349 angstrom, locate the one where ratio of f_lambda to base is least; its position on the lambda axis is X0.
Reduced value 5328.49 angstrom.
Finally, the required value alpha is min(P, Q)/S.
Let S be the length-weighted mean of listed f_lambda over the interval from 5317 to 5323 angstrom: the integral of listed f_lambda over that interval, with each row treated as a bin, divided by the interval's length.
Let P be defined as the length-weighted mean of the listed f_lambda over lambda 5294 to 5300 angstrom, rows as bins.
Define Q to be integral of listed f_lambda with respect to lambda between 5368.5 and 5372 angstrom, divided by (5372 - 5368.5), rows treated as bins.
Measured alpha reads 0.81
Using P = 4.29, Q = 4.2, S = 5.2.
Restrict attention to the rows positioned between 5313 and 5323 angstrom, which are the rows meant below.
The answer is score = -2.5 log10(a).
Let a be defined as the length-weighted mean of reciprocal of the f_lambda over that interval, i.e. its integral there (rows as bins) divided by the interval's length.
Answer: 1.80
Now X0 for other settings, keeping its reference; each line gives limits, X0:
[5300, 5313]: 5300.34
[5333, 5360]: 5340.77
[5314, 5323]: 5321.13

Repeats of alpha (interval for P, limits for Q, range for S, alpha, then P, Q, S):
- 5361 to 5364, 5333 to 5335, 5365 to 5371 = 1.01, 5.32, 4.9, 4.9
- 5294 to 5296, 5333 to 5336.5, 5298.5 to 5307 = 1.03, 5.25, 5.0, 4.9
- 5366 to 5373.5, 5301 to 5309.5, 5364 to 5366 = 0.90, 4.61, 5.2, 5.1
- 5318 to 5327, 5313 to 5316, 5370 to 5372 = 1.28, 4.80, 5.4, 3.7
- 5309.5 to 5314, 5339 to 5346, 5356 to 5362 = 0.80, 5.36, 4.4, 5.5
